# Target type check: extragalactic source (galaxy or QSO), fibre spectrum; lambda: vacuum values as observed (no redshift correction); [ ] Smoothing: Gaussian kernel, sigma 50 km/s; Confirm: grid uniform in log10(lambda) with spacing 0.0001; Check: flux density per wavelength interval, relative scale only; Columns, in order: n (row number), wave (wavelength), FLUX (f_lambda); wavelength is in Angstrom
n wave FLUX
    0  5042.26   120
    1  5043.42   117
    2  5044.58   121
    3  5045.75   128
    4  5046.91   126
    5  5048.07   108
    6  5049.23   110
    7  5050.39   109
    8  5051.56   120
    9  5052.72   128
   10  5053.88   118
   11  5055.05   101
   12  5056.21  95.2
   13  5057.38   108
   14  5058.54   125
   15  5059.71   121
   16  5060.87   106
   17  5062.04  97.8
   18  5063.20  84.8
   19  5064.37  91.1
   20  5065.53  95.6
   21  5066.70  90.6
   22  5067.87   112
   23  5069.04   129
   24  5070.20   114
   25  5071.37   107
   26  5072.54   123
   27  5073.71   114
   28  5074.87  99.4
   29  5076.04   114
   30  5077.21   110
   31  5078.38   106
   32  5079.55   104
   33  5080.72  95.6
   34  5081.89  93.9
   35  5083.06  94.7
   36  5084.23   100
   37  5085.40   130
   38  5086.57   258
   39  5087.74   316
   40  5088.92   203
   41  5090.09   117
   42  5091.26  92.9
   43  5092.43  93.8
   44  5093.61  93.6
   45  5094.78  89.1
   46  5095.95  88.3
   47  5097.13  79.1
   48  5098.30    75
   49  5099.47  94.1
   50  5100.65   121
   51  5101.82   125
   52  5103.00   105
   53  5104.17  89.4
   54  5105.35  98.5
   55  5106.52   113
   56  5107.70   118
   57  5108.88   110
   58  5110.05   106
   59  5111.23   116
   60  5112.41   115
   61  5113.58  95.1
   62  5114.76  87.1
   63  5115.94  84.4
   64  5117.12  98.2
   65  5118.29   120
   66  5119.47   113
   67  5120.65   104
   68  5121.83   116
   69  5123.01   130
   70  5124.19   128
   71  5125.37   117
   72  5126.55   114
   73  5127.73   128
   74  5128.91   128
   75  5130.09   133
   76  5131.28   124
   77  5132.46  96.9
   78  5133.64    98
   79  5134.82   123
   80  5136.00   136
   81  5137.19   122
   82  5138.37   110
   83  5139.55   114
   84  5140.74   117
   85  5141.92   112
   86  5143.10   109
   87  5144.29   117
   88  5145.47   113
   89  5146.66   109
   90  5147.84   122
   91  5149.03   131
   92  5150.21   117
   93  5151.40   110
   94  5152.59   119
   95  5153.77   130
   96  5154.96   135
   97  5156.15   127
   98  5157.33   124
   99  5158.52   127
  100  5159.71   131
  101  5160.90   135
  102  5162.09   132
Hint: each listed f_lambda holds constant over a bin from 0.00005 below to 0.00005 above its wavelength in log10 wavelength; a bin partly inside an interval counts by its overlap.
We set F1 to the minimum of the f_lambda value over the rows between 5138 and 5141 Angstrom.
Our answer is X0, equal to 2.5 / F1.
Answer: 0.0227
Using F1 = 110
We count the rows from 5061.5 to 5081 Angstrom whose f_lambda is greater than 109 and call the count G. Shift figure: 7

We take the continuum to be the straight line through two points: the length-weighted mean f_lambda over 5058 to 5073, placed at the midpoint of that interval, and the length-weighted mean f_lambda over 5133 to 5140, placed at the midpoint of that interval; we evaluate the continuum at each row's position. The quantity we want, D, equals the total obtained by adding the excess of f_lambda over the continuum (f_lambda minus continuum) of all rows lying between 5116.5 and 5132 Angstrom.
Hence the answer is 52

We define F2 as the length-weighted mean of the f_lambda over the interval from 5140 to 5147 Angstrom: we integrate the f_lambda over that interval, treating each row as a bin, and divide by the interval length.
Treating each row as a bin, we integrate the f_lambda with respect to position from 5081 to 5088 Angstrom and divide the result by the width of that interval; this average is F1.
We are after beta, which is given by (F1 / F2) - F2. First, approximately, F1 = 156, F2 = 113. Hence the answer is -112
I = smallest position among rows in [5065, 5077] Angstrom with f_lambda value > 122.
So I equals 5069.04 Angstrom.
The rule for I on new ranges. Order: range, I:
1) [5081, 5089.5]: 5085.40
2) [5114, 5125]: 5123.01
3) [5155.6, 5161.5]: 5156.15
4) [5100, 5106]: 5101.82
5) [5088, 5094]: 5088.92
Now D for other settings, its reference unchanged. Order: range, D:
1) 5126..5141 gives 26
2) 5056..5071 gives -20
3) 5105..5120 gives -105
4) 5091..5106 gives -209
